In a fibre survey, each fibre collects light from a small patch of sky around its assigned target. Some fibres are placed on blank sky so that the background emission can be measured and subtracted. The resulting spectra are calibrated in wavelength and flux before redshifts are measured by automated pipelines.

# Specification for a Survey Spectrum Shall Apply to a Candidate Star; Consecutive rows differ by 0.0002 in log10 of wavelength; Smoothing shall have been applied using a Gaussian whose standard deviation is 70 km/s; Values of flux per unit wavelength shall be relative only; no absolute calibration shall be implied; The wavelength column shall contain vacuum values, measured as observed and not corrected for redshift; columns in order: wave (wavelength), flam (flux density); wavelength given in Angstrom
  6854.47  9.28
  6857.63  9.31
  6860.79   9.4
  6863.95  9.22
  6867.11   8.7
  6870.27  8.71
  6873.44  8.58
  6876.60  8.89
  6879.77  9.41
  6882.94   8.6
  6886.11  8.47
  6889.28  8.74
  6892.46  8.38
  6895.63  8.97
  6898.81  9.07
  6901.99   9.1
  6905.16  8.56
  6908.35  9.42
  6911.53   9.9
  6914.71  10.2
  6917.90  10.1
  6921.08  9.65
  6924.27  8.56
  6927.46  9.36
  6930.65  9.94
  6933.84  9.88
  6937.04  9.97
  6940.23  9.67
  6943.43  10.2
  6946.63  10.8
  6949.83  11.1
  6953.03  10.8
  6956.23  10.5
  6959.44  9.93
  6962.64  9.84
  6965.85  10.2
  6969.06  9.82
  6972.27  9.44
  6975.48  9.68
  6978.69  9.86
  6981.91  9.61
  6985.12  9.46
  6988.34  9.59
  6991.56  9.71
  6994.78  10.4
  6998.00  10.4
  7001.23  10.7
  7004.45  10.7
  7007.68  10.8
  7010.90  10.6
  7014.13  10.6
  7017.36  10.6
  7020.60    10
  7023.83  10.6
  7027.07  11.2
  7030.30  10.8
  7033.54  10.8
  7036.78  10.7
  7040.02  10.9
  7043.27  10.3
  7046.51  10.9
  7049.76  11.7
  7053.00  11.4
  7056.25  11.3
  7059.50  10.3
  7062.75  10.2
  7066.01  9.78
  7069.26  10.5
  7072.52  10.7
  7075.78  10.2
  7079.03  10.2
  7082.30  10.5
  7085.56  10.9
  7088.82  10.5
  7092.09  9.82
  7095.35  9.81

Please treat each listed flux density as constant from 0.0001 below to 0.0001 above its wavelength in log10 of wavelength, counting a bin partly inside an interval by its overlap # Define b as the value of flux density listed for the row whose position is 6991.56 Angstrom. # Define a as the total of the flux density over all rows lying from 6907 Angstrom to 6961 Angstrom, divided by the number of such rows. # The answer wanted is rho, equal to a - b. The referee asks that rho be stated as 0.29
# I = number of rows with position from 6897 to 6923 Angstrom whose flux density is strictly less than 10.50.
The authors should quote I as 8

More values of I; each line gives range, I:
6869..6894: 8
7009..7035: 1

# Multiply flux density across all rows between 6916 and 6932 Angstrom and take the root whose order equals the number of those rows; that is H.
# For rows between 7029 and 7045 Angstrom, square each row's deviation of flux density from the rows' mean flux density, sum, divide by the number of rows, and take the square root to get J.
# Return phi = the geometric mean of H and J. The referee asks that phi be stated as 1.41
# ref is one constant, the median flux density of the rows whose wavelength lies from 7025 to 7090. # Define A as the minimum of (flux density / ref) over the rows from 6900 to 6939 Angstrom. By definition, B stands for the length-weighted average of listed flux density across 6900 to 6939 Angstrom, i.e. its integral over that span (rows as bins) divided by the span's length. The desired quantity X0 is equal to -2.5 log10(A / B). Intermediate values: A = 0.80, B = 9.6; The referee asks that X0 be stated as 2.69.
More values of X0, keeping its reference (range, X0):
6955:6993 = 2.61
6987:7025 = 2.66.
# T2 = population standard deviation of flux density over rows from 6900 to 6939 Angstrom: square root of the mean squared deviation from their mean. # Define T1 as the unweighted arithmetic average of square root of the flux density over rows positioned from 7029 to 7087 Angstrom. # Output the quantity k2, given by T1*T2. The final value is 1.8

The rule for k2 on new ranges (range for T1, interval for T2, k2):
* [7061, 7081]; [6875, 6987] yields 2.2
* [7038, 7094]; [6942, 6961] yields 1.3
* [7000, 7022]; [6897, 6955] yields 2.3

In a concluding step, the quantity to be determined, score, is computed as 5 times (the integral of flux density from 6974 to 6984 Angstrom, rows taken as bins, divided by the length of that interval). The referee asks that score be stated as 48.5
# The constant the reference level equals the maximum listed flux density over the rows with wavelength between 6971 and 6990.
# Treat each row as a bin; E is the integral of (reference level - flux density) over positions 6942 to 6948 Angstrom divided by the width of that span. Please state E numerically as -0.6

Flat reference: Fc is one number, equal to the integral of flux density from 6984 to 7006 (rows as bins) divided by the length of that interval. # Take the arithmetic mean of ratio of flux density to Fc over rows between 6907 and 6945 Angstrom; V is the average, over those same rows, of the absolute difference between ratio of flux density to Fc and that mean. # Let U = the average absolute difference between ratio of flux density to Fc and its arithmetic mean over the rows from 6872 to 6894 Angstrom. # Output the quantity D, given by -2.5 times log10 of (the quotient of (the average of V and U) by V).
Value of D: 0.16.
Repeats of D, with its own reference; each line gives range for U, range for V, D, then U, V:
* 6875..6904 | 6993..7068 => 0.10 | 0.026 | 0.032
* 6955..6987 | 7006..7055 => 0.11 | 0.023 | 0.028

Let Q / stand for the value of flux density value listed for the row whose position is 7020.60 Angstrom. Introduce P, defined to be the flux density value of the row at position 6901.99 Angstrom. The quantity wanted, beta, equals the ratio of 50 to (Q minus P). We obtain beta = 56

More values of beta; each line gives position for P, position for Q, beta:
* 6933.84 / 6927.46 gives -96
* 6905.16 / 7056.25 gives 18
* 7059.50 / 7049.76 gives 36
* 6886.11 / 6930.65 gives 34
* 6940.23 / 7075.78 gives 94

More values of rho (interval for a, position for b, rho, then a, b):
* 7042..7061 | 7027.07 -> -0.22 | 11.0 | 11.2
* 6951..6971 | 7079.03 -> -0.02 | 10.2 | 10.2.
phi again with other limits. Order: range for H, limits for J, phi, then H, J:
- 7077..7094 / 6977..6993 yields 1.18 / 10.4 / 0.13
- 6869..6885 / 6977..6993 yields 1.09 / 8.8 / 0.13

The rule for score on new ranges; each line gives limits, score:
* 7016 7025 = 51.9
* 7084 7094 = 52.0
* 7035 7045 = 53.2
